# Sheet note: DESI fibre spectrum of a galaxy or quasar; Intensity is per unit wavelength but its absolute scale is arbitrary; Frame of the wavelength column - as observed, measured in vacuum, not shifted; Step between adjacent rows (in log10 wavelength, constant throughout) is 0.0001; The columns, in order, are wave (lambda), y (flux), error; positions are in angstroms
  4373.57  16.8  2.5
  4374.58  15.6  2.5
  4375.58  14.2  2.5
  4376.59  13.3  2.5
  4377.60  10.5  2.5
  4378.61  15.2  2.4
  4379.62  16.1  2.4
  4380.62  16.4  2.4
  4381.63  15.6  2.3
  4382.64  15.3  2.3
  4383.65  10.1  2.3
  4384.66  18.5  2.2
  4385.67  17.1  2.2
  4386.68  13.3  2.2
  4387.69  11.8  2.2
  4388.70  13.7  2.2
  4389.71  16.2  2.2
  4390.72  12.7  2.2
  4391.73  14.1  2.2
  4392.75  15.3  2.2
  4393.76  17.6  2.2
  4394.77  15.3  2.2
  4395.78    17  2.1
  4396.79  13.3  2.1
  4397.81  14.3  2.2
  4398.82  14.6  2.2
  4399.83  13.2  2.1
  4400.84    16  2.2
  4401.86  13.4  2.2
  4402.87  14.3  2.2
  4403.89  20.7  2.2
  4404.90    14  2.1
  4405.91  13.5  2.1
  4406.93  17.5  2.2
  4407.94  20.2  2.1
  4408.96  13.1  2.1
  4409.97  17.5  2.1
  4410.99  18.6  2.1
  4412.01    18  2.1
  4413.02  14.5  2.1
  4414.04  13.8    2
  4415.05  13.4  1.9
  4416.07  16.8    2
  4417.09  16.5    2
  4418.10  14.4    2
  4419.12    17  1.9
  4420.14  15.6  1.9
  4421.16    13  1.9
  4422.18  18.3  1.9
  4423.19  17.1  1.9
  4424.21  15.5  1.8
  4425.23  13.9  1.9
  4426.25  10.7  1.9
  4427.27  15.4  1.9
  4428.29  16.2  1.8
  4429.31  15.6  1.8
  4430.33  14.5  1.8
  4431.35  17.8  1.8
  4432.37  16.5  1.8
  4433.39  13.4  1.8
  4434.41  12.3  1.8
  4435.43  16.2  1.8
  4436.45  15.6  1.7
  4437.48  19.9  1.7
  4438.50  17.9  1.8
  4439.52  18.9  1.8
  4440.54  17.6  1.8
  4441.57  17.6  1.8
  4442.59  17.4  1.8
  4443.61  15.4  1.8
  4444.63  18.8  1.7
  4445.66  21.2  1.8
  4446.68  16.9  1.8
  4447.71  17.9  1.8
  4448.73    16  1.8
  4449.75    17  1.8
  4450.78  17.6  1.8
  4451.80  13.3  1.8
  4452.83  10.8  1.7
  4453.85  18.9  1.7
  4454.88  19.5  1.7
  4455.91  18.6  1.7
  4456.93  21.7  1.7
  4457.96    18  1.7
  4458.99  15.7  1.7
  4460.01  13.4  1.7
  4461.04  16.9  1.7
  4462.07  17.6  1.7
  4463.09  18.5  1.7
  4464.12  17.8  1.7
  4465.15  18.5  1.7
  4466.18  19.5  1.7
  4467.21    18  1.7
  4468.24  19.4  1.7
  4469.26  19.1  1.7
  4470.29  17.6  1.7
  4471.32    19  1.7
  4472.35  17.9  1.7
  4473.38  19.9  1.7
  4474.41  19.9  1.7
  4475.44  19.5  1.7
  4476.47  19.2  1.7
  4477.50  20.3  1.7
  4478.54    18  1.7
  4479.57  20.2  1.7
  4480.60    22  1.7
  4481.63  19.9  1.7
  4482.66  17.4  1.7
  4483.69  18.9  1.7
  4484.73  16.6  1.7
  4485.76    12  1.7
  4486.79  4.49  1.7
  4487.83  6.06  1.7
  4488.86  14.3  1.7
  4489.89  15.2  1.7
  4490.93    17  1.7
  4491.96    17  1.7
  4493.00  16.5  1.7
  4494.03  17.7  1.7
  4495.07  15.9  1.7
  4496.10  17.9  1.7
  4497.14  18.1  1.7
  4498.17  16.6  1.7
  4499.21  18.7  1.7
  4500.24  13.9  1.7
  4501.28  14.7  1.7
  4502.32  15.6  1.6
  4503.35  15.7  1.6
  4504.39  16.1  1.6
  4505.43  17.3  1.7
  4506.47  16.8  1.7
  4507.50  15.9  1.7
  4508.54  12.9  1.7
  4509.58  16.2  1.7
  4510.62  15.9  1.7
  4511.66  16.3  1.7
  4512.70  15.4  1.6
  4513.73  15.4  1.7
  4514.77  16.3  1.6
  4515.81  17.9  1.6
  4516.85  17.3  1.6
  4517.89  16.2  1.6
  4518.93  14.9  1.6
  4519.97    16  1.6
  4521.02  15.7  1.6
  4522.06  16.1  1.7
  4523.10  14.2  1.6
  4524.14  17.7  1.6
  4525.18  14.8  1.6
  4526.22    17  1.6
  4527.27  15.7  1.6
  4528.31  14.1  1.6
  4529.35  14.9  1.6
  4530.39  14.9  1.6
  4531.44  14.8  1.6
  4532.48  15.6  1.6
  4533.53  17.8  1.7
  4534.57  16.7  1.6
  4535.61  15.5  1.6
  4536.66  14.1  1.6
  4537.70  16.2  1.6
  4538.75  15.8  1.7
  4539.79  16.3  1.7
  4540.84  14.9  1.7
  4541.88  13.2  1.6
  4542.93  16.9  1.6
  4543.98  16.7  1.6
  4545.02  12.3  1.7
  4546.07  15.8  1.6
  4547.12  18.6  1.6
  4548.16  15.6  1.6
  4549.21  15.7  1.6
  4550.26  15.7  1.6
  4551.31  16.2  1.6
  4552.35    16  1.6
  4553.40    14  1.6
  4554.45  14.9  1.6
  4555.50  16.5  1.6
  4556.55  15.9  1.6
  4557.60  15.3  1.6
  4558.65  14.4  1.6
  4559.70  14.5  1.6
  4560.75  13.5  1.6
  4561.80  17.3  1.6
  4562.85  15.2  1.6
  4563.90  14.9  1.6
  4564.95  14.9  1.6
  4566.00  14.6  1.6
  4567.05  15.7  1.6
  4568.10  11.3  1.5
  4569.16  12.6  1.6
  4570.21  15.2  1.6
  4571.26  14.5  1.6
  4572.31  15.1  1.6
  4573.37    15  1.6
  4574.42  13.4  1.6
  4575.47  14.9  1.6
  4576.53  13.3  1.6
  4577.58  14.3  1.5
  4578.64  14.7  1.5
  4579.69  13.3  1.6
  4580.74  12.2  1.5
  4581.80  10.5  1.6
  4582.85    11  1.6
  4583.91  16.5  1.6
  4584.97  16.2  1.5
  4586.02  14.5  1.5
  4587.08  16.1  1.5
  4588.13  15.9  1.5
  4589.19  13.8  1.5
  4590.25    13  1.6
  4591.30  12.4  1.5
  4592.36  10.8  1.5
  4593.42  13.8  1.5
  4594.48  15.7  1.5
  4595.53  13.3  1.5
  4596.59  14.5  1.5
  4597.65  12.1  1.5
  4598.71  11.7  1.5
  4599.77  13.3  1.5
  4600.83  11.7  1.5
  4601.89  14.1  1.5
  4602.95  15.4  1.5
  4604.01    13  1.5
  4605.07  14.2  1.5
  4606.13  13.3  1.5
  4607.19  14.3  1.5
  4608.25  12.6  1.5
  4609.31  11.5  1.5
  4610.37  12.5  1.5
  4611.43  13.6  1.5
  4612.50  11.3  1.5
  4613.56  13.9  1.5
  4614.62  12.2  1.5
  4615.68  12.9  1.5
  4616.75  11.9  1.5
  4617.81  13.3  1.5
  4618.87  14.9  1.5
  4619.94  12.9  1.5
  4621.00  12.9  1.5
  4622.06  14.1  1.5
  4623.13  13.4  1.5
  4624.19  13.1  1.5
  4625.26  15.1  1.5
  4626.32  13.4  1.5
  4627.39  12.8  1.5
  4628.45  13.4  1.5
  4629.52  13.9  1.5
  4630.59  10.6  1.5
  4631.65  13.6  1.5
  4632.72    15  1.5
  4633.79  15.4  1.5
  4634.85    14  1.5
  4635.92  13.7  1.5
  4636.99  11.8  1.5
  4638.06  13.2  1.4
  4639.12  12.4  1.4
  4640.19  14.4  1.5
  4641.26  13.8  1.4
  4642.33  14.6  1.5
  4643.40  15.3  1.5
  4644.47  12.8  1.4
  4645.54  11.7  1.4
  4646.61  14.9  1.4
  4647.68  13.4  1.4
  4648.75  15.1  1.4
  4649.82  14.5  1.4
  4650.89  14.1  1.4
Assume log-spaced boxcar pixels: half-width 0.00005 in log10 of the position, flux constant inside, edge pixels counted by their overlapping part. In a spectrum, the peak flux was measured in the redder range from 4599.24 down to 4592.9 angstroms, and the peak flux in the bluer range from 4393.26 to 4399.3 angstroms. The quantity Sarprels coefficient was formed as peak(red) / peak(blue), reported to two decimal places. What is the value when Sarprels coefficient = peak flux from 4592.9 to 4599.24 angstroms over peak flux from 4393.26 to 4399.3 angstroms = 0.89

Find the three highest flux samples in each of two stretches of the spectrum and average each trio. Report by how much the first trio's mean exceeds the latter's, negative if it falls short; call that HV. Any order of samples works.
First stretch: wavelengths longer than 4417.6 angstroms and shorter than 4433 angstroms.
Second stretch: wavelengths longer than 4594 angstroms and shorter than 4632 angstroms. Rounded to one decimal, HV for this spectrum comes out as 2.3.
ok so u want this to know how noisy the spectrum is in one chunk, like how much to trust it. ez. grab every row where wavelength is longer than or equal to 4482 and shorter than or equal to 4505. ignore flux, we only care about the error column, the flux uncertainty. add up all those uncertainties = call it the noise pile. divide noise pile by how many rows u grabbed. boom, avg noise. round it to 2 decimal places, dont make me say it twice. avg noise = 1.69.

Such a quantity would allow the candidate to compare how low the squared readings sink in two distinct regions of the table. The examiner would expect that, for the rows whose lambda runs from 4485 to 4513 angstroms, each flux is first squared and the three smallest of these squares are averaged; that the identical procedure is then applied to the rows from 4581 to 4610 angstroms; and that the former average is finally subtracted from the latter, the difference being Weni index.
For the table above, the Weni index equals 49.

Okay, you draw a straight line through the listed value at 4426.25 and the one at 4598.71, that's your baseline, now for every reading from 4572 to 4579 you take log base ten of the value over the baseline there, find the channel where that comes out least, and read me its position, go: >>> 4576.53 angstroms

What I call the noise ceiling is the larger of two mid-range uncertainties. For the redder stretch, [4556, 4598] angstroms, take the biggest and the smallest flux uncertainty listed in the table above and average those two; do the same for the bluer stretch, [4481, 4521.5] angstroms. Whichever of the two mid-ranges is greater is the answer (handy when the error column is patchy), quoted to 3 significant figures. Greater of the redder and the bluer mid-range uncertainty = 1.65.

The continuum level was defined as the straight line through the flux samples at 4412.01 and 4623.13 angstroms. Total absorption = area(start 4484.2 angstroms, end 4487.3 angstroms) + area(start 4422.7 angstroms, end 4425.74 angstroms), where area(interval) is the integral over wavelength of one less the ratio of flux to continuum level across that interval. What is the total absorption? 1.4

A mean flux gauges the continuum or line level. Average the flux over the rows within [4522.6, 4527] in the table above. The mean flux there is 15.9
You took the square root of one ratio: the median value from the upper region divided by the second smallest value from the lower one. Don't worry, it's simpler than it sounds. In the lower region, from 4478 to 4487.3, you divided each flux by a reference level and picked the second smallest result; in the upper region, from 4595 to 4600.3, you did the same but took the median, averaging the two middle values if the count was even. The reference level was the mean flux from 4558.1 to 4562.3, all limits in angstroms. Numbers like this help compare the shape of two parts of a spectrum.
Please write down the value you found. 1.05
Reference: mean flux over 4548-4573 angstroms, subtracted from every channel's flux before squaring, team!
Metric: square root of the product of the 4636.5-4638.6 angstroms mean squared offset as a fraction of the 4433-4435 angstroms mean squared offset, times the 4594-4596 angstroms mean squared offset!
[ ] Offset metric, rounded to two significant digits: 1.5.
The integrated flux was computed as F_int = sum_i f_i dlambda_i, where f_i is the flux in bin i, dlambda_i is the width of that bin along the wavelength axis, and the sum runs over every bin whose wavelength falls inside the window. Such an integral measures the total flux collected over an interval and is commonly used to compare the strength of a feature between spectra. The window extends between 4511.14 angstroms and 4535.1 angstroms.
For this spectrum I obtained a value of 381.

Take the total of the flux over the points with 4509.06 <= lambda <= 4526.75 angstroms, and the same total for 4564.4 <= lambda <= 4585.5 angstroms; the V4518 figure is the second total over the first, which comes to 1.0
